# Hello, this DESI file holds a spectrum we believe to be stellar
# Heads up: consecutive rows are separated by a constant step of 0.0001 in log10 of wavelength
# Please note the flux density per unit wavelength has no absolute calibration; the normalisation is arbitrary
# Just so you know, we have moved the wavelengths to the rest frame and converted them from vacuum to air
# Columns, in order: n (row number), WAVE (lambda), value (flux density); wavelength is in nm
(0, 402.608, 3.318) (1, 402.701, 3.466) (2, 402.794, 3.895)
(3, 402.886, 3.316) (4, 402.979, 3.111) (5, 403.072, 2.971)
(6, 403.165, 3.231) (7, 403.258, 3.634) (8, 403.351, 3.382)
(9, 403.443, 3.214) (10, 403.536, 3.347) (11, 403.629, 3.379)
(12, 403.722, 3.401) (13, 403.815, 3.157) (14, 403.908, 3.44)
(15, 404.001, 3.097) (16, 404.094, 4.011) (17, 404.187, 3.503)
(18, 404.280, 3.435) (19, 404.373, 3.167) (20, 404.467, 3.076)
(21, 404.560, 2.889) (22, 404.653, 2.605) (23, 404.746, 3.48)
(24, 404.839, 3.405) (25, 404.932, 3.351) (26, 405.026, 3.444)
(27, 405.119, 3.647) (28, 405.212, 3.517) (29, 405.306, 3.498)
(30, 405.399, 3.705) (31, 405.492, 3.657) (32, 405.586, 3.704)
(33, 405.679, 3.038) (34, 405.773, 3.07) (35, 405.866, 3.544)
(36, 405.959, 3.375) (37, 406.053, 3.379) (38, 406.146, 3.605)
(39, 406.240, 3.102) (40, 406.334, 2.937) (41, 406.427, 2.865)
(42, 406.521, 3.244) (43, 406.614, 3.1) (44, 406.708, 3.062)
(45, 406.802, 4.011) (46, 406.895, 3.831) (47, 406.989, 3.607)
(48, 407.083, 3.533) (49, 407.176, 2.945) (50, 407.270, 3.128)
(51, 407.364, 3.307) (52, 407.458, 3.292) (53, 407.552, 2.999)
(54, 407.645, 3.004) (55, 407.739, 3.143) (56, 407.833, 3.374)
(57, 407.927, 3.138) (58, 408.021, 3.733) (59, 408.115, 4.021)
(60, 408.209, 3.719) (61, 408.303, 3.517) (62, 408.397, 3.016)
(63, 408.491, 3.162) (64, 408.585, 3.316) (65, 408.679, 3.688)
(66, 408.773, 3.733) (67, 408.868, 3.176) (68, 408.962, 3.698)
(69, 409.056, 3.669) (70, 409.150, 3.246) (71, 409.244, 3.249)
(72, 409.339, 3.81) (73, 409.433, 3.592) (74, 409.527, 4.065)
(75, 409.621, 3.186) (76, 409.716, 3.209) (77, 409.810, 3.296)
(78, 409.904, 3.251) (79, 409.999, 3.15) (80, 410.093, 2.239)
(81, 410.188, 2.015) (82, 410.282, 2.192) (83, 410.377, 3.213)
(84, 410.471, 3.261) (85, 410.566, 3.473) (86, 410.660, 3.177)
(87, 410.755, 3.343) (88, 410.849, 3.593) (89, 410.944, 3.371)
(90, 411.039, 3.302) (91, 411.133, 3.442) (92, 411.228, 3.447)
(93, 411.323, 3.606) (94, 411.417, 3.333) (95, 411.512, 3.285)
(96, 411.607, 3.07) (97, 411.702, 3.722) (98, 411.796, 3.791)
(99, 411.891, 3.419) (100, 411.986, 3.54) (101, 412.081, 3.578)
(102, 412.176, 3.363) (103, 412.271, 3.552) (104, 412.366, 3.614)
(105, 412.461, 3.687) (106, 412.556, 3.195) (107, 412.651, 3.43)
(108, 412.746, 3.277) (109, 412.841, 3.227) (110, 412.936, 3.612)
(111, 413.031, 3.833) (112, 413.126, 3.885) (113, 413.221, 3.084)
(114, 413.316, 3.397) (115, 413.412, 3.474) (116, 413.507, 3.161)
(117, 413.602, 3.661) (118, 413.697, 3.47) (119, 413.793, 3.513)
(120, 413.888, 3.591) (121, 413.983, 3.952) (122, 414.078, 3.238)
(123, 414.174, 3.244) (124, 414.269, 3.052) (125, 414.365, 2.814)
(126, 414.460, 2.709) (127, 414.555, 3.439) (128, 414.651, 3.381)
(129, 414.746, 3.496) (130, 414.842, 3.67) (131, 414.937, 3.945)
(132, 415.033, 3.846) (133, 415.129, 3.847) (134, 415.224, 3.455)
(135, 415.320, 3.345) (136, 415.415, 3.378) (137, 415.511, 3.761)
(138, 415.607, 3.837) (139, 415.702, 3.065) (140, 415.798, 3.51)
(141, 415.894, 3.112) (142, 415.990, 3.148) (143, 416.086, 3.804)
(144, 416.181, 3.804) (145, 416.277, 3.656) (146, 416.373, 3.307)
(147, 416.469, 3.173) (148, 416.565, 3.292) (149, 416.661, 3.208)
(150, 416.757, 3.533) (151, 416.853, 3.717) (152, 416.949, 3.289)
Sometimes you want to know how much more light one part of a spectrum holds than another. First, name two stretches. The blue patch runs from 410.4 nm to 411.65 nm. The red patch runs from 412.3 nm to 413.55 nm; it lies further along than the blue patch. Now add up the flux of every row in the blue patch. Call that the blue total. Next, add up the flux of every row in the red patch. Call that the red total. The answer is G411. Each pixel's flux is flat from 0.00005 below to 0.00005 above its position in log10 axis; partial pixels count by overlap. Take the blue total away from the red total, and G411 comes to 1.2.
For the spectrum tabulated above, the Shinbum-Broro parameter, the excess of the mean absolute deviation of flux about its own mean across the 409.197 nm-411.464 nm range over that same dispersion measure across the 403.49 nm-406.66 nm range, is 0.066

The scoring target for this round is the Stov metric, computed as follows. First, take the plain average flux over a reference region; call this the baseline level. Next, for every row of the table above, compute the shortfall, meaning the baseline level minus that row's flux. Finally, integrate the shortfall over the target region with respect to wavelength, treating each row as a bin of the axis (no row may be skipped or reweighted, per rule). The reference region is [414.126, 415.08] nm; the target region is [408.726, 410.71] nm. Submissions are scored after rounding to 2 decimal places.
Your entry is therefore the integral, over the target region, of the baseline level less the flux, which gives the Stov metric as 0.25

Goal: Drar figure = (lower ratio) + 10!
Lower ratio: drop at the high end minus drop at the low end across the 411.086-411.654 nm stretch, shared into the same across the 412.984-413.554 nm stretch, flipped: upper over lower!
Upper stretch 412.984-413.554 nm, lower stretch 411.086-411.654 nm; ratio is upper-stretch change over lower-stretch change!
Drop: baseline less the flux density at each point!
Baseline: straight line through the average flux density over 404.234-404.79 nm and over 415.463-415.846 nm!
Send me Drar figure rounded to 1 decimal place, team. 11.8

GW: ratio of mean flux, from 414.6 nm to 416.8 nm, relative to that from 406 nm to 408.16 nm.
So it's 1.06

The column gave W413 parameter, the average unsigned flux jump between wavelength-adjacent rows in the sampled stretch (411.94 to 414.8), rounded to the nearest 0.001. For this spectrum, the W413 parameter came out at 0.241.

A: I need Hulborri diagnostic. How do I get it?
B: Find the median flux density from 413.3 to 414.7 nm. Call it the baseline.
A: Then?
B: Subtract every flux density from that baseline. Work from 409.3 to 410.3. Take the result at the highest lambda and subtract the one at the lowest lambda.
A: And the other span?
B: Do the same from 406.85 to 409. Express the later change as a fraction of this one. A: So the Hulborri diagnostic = 12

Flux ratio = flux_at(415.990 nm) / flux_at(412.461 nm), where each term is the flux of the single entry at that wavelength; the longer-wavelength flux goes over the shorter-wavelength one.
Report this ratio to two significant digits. 0.85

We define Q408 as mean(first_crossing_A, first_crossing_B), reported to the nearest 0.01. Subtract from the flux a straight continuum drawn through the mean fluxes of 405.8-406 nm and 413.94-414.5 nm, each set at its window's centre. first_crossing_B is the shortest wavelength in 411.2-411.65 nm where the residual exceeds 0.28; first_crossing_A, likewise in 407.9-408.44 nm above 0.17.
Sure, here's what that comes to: 409.67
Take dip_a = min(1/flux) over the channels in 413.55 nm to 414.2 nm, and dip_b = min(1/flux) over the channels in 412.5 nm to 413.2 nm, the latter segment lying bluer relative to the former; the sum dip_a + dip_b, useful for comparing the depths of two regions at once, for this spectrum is 0.51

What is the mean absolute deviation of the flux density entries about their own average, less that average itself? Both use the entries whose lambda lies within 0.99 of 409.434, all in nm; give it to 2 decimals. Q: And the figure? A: -2.90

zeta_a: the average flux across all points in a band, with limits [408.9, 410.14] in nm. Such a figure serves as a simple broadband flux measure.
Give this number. 3.36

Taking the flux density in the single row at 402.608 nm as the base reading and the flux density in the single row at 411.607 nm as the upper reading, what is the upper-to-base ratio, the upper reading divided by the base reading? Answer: 0.93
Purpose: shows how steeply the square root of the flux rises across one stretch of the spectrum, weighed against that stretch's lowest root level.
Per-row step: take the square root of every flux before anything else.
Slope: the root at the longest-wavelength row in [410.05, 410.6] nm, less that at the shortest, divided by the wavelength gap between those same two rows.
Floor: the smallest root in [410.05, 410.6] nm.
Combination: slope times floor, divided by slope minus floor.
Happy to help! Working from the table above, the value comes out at -1.7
